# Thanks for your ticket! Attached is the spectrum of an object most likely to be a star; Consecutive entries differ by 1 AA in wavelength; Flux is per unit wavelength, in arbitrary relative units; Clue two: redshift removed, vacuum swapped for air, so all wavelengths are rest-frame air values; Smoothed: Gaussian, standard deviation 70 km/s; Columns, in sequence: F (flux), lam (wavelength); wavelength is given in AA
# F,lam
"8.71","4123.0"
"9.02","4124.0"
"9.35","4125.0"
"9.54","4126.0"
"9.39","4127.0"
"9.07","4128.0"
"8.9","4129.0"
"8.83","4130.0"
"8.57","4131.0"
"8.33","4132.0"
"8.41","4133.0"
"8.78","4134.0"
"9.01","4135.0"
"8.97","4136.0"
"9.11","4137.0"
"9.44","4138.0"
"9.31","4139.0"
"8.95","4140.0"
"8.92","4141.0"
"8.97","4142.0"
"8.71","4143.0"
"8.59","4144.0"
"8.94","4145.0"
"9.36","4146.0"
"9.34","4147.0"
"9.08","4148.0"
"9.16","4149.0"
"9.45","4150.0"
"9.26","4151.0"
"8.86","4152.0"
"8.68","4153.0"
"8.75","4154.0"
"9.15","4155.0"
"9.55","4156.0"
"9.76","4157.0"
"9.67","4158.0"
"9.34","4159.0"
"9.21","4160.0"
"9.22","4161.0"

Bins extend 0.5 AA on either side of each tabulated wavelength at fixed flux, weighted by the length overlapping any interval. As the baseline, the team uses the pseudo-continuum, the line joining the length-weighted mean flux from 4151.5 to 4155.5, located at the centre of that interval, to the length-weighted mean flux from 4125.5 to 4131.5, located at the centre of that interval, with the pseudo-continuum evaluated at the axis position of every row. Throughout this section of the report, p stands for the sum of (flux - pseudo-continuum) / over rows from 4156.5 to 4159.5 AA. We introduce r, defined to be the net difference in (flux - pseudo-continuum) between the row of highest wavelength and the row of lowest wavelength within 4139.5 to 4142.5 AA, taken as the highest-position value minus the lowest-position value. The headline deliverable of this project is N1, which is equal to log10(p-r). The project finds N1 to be 0.35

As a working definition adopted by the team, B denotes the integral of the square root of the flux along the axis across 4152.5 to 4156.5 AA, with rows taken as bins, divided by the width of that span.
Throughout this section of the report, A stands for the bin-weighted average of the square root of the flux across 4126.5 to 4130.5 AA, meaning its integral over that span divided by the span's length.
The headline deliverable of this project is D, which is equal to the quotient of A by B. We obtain 1.001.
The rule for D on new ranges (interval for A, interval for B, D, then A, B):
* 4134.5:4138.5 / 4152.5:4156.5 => 1.006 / 3.02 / 3.00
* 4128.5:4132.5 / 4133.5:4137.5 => 0.983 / 2.94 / 2.99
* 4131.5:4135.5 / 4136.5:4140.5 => 0.968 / 2.94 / 3.03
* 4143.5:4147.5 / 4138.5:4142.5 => 1.001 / 3.01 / 3.01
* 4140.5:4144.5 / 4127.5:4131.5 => 0.997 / 2.97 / 2.97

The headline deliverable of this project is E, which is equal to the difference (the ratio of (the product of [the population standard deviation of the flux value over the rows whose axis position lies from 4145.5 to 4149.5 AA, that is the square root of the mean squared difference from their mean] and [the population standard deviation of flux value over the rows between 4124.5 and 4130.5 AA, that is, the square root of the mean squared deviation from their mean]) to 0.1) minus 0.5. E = -0.19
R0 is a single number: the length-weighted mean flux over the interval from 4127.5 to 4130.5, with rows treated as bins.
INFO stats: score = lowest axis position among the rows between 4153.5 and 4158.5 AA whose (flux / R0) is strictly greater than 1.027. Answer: 4156.0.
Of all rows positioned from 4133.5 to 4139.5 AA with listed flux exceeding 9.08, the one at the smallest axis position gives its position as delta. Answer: 4137.0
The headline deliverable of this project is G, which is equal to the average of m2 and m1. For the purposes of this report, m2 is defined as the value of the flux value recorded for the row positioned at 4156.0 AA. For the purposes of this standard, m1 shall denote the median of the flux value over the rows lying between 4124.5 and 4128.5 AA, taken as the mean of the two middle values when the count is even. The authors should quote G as 9.5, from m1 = 9.4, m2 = 9.55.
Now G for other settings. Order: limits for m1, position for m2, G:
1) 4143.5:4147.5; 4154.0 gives 8.9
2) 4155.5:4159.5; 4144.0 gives 9.1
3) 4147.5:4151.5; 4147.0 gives 9.3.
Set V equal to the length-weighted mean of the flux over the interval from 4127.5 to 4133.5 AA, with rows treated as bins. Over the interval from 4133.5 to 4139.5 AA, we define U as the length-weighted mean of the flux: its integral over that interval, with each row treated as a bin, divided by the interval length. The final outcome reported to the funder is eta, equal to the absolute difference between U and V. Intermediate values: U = 9.1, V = 8.7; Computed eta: 0.42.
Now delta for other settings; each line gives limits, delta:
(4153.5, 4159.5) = 4155.0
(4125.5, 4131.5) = 4126.0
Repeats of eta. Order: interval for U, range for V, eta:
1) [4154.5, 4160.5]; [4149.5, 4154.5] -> 0.45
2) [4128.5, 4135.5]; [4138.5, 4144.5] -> 0.22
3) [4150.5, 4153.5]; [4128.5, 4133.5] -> 0.33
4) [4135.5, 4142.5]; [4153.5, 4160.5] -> 0.25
